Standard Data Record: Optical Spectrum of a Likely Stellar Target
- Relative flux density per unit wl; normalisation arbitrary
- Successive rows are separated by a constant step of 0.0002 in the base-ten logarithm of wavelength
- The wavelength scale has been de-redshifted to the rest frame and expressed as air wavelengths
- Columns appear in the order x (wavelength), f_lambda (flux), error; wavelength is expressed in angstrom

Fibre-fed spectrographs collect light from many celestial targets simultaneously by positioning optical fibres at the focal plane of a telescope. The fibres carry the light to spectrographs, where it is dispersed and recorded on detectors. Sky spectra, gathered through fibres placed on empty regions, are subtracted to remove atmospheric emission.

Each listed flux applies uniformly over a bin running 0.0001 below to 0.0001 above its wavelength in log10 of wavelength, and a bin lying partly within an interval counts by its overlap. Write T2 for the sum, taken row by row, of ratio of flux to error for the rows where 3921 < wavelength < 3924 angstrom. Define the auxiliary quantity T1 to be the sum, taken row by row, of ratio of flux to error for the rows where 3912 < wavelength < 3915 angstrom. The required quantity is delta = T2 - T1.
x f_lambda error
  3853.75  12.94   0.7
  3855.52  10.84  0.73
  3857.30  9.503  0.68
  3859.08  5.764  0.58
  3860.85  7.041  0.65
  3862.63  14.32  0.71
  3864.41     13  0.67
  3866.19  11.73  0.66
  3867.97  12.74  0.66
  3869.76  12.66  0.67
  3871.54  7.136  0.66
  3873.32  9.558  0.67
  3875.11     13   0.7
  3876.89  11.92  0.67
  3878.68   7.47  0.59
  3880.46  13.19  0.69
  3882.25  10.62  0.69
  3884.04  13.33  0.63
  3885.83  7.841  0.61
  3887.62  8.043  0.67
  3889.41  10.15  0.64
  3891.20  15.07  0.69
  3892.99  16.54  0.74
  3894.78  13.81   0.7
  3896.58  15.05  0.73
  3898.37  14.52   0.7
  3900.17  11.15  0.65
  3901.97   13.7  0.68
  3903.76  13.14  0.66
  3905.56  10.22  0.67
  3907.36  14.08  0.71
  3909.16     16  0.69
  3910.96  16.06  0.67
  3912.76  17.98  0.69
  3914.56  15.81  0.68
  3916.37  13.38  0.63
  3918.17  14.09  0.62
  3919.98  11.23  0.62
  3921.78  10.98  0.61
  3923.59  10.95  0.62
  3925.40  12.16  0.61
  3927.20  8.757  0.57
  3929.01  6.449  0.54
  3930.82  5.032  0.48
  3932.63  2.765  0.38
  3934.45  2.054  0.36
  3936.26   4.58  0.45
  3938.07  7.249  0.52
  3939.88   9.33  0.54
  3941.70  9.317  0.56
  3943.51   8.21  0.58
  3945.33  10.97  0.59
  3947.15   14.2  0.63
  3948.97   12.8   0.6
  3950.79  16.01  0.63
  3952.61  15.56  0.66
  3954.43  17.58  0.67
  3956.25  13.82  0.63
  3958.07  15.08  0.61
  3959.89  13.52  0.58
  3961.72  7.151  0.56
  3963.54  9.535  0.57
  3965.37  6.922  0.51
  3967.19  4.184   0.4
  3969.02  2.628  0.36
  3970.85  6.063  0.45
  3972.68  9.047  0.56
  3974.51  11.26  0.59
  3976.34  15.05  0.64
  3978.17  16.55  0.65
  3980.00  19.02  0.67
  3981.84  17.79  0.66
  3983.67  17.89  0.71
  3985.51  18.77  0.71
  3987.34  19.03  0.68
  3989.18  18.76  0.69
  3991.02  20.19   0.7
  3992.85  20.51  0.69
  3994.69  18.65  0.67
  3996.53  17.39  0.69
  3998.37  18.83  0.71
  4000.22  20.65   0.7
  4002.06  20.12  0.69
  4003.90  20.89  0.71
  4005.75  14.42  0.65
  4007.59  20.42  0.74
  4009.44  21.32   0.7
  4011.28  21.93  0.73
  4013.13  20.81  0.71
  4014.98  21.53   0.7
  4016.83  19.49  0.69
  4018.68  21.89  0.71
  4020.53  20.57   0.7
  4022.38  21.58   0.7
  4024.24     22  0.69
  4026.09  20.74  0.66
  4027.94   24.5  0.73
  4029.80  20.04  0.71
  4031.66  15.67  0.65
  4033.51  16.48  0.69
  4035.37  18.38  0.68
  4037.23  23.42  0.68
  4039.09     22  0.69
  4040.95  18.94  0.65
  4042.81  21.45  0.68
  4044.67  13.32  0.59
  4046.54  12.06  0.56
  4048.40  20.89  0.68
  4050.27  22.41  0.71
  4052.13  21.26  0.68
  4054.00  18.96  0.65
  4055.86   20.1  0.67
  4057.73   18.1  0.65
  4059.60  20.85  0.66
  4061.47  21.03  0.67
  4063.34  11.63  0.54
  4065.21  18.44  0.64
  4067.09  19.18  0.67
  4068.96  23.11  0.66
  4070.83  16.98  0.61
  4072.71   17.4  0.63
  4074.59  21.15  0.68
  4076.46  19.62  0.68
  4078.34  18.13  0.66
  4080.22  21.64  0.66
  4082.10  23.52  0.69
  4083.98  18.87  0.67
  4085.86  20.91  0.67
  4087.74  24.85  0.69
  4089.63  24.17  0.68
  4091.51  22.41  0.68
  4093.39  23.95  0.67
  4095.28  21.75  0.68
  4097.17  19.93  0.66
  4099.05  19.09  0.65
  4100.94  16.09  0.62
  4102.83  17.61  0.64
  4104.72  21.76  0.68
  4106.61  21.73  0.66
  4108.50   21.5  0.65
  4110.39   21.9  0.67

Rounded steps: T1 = 49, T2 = 36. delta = -14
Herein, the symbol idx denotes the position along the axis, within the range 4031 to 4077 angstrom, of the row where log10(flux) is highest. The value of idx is 4037.23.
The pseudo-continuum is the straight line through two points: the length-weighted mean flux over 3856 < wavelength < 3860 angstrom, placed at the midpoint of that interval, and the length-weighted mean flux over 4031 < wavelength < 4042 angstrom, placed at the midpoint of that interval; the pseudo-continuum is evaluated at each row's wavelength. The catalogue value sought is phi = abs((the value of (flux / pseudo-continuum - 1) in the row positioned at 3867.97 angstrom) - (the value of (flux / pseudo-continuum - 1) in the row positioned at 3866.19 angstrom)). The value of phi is 0.1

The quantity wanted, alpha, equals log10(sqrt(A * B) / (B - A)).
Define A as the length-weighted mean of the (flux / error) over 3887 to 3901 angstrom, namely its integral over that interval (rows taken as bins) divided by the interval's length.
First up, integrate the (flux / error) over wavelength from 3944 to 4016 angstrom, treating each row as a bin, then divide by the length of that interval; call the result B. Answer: 0.6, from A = 18.9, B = 23.7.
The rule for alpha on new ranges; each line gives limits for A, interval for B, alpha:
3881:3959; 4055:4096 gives 0.3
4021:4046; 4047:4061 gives 1.5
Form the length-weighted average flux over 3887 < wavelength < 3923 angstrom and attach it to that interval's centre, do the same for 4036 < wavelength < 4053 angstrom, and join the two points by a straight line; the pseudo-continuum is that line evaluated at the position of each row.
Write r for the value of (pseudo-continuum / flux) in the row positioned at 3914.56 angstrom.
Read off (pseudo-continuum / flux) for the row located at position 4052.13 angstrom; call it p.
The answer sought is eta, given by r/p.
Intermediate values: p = 0.93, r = 0.88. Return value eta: 0.95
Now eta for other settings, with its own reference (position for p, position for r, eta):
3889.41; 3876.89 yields 0.82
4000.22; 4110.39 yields 1.19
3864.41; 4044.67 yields 1.61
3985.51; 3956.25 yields 1.26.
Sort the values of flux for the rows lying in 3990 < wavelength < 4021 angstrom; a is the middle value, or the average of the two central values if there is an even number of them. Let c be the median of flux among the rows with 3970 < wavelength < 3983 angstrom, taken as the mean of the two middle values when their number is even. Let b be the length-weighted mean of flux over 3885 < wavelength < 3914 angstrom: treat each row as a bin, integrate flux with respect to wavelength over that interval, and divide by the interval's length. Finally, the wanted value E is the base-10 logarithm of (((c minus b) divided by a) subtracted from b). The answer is 1.12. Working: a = 21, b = 13.4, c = 15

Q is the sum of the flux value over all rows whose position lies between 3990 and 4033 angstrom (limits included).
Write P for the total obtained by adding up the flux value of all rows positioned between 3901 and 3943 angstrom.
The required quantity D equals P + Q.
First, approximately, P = 245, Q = 464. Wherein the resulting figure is 709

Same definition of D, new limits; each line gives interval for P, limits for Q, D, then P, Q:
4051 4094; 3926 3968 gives 687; 466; 221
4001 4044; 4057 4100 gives 935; 469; 467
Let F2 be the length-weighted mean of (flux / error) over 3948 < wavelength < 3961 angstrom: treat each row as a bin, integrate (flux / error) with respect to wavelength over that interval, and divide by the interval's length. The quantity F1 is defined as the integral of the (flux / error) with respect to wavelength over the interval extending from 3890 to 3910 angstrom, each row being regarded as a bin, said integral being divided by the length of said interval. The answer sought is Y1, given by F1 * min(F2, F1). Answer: 400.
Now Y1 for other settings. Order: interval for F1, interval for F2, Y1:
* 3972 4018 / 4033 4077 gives 725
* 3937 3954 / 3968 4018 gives 376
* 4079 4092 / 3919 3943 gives 462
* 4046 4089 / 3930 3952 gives 461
